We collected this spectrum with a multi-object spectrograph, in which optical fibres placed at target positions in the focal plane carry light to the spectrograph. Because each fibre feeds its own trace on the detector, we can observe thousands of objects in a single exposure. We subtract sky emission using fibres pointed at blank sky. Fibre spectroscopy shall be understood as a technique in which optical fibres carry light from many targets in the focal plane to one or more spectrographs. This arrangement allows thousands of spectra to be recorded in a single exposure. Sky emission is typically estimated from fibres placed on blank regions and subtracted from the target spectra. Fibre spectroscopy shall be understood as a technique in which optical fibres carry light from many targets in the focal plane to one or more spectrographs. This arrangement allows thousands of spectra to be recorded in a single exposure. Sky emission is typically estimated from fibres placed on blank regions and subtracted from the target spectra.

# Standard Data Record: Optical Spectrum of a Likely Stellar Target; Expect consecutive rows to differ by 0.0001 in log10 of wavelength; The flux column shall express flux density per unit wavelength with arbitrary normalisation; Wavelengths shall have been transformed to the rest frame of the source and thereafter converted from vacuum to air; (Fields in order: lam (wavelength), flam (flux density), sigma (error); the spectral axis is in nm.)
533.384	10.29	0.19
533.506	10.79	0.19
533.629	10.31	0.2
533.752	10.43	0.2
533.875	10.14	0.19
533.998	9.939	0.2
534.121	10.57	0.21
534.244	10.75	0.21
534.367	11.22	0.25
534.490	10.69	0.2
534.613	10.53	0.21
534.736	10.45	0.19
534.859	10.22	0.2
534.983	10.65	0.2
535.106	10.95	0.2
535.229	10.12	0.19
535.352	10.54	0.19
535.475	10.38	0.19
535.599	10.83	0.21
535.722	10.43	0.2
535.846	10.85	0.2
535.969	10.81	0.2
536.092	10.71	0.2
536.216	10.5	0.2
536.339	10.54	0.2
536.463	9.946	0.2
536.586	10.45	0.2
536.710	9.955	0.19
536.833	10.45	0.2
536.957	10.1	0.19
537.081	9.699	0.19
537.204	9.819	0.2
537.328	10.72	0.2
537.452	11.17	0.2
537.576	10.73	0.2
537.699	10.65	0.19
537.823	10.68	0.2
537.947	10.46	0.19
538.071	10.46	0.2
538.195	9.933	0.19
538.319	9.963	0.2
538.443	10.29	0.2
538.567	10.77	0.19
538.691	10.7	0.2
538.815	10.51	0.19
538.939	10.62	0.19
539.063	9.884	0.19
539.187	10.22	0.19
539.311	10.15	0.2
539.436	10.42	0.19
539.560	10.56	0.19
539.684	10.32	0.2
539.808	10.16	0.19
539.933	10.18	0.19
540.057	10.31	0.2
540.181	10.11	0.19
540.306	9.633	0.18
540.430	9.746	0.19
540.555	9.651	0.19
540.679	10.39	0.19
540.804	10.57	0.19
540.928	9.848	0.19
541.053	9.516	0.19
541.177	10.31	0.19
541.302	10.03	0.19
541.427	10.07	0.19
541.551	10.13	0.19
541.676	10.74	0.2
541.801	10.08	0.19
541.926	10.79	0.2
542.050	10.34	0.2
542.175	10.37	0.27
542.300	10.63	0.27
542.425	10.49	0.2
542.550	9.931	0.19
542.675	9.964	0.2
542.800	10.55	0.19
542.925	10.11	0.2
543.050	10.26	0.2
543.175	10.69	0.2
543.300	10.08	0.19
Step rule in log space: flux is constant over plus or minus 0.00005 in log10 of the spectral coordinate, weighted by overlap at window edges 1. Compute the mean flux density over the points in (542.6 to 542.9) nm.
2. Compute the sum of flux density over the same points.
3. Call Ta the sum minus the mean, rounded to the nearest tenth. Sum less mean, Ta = 10.3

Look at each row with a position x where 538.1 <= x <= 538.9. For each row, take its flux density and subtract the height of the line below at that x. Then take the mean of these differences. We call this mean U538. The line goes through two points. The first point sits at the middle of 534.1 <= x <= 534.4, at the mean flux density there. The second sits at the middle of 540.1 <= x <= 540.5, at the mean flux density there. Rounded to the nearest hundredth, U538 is 0.23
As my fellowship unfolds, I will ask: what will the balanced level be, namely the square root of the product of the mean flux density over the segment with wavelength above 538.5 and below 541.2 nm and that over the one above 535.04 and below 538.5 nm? 10.3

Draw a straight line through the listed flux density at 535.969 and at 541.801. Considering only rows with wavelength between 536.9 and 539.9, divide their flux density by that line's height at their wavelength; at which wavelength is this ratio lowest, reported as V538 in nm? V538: 537.081 nm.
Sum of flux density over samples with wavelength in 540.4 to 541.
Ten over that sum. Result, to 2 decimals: 0.20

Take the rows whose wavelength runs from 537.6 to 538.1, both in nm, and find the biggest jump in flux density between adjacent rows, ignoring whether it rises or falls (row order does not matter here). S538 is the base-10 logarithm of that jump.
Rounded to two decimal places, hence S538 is -0.66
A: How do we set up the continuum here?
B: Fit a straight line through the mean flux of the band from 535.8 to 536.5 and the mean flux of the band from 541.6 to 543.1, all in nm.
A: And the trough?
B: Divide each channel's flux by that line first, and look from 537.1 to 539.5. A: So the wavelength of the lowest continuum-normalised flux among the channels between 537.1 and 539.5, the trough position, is 537.204 nm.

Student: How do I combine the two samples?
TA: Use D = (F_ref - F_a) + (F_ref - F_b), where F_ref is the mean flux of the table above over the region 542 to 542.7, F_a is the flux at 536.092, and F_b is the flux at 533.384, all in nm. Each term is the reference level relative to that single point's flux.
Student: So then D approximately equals -0.4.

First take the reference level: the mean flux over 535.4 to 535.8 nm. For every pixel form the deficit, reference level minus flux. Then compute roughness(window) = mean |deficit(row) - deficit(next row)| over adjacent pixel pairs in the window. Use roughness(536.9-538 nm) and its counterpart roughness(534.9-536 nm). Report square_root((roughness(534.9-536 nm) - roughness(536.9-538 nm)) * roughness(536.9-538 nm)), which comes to 0.125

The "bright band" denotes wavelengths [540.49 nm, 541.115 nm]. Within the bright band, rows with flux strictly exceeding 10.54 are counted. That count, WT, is 1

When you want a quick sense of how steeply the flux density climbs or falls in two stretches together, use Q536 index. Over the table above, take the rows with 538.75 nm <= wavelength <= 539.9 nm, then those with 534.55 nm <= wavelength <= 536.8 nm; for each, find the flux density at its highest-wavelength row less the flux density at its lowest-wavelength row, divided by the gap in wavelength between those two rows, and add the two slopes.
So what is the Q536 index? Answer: -0.63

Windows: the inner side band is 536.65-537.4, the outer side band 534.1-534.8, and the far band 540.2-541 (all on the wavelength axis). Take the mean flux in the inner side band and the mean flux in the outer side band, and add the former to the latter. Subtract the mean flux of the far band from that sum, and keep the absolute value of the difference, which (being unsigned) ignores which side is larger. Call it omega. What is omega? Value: 10.9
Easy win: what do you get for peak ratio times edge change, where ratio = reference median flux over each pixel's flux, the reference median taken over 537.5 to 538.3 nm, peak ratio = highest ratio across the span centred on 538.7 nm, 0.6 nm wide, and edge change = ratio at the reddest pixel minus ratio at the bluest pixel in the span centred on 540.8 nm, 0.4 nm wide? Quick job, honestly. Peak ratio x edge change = 0.06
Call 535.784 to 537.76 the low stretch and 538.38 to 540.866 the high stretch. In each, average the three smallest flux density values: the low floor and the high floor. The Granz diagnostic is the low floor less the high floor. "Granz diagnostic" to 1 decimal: 0.1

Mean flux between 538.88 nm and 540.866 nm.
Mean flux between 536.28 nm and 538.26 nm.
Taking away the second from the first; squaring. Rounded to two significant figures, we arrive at 0.031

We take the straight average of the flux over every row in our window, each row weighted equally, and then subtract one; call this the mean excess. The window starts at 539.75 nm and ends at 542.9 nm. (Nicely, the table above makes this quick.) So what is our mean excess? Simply 9.18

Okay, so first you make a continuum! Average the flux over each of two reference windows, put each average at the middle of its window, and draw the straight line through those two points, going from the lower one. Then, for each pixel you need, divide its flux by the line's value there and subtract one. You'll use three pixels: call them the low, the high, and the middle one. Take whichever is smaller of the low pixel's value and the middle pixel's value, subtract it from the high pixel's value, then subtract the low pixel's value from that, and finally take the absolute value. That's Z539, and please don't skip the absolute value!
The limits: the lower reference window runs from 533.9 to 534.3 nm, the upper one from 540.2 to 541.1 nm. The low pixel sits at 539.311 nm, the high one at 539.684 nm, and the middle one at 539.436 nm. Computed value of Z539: 0.006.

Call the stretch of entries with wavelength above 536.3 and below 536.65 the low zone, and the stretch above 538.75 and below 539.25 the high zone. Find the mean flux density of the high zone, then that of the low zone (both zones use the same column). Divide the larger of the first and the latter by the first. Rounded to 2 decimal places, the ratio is 1.00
